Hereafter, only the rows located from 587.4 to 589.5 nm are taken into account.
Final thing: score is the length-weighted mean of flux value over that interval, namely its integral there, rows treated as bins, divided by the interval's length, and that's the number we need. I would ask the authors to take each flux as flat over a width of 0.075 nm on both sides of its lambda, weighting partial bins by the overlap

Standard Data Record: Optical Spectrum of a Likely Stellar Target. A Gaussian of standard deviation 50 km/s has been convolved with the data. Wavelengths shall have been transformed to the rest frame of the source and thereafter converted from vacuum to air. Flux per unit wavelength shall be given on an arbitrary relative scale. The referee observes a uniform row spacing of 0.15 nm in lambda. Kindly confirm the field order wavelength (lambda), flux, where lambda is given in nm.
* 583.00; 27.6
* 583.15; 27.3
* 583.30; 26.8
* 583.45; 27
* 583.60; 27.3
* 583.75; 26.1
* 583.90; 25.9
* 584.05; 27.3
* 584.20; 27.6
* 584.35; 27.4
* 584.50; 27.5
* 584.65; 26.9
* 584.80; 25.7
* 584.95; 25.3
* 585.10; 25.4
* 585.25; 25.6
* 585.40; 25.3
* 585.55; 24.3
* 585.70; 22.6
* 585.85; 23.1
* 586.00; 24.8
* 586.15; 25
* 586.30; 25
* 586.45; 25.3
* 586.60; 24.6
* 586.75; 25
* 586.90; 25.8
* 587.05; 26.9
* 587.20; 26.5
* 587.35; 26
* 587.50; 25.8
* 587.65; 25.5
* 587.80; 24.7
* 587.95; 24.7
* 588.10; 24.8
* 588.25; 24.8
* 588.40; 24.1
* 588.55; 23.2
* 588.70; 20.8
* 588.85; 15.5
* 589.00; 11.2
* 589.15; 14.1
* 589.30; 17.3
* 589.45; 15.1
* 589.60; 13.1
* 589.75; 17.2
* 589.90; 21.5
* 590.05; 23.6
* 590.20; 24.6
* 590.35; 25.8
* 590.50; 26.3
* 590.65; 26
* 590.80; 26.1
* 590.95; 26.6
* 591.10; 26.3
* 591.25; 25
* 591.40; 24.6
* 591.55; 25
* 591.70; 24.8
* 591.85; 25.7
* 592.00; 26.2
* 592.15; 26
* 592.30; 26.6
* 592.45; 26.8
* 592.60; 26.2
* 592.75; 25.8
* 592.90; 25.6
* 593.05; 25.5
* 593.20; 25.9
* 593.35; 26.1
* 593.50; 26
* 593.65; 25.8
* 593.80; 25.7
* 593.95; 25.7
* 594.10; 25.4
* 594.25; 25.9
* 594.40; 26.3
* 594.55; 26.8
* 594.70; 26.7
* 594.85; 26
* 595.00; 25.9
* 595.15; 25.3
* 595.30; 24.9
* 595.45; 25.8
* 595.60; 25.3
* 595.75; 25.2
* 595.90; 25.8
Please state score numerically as 20.96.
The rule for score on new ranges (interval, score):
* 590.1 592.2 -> 25.61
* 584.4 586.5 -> 25.15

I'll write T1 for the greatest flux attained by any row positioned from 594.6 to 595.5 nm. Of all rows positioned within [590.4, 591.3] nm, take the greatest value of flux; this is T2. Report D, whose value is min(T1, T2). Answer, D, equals 26.6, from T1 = 26.7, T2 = 26.6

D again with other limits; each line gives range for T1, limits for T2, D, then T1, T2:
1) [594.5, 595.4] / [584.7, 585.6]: 25.7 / 26.8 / 25.7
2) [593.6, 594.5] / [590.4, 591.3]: 26.3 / 26.3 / 26.6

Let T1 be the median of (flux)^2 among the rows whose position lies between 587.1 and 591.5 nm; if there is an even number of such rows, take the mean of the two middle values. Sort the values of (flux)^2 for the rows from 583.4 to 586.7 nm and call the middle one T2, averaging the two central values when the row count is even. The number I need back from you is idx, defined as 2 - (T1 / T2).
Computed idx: 1.06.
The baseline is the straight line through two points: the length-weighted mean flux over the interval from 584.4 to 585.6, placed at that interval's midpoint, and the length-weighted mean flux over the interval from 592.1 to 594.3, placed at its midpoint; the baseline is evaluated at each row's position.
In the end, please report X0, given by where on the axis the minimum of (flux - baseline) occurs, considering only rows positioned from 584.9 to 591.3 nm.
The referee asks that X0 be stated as 589.00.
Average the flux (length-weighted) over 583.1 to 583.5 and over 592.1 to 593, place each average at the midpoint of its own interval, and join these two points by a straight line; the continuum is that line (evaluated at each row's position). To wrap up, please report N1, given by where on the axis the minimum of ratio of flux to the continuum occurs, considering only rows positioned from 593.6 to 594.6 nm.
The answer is 594.10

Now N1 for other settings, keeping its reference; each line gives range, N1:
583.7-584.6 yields 583.90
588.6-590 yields 589.00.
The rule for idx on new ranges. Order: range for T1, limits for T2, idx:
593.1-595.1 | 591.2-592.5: 0.98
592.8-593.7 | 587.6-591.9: 0.90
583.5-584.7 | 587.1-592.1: 0.79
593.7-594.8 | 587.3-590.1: 0.75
